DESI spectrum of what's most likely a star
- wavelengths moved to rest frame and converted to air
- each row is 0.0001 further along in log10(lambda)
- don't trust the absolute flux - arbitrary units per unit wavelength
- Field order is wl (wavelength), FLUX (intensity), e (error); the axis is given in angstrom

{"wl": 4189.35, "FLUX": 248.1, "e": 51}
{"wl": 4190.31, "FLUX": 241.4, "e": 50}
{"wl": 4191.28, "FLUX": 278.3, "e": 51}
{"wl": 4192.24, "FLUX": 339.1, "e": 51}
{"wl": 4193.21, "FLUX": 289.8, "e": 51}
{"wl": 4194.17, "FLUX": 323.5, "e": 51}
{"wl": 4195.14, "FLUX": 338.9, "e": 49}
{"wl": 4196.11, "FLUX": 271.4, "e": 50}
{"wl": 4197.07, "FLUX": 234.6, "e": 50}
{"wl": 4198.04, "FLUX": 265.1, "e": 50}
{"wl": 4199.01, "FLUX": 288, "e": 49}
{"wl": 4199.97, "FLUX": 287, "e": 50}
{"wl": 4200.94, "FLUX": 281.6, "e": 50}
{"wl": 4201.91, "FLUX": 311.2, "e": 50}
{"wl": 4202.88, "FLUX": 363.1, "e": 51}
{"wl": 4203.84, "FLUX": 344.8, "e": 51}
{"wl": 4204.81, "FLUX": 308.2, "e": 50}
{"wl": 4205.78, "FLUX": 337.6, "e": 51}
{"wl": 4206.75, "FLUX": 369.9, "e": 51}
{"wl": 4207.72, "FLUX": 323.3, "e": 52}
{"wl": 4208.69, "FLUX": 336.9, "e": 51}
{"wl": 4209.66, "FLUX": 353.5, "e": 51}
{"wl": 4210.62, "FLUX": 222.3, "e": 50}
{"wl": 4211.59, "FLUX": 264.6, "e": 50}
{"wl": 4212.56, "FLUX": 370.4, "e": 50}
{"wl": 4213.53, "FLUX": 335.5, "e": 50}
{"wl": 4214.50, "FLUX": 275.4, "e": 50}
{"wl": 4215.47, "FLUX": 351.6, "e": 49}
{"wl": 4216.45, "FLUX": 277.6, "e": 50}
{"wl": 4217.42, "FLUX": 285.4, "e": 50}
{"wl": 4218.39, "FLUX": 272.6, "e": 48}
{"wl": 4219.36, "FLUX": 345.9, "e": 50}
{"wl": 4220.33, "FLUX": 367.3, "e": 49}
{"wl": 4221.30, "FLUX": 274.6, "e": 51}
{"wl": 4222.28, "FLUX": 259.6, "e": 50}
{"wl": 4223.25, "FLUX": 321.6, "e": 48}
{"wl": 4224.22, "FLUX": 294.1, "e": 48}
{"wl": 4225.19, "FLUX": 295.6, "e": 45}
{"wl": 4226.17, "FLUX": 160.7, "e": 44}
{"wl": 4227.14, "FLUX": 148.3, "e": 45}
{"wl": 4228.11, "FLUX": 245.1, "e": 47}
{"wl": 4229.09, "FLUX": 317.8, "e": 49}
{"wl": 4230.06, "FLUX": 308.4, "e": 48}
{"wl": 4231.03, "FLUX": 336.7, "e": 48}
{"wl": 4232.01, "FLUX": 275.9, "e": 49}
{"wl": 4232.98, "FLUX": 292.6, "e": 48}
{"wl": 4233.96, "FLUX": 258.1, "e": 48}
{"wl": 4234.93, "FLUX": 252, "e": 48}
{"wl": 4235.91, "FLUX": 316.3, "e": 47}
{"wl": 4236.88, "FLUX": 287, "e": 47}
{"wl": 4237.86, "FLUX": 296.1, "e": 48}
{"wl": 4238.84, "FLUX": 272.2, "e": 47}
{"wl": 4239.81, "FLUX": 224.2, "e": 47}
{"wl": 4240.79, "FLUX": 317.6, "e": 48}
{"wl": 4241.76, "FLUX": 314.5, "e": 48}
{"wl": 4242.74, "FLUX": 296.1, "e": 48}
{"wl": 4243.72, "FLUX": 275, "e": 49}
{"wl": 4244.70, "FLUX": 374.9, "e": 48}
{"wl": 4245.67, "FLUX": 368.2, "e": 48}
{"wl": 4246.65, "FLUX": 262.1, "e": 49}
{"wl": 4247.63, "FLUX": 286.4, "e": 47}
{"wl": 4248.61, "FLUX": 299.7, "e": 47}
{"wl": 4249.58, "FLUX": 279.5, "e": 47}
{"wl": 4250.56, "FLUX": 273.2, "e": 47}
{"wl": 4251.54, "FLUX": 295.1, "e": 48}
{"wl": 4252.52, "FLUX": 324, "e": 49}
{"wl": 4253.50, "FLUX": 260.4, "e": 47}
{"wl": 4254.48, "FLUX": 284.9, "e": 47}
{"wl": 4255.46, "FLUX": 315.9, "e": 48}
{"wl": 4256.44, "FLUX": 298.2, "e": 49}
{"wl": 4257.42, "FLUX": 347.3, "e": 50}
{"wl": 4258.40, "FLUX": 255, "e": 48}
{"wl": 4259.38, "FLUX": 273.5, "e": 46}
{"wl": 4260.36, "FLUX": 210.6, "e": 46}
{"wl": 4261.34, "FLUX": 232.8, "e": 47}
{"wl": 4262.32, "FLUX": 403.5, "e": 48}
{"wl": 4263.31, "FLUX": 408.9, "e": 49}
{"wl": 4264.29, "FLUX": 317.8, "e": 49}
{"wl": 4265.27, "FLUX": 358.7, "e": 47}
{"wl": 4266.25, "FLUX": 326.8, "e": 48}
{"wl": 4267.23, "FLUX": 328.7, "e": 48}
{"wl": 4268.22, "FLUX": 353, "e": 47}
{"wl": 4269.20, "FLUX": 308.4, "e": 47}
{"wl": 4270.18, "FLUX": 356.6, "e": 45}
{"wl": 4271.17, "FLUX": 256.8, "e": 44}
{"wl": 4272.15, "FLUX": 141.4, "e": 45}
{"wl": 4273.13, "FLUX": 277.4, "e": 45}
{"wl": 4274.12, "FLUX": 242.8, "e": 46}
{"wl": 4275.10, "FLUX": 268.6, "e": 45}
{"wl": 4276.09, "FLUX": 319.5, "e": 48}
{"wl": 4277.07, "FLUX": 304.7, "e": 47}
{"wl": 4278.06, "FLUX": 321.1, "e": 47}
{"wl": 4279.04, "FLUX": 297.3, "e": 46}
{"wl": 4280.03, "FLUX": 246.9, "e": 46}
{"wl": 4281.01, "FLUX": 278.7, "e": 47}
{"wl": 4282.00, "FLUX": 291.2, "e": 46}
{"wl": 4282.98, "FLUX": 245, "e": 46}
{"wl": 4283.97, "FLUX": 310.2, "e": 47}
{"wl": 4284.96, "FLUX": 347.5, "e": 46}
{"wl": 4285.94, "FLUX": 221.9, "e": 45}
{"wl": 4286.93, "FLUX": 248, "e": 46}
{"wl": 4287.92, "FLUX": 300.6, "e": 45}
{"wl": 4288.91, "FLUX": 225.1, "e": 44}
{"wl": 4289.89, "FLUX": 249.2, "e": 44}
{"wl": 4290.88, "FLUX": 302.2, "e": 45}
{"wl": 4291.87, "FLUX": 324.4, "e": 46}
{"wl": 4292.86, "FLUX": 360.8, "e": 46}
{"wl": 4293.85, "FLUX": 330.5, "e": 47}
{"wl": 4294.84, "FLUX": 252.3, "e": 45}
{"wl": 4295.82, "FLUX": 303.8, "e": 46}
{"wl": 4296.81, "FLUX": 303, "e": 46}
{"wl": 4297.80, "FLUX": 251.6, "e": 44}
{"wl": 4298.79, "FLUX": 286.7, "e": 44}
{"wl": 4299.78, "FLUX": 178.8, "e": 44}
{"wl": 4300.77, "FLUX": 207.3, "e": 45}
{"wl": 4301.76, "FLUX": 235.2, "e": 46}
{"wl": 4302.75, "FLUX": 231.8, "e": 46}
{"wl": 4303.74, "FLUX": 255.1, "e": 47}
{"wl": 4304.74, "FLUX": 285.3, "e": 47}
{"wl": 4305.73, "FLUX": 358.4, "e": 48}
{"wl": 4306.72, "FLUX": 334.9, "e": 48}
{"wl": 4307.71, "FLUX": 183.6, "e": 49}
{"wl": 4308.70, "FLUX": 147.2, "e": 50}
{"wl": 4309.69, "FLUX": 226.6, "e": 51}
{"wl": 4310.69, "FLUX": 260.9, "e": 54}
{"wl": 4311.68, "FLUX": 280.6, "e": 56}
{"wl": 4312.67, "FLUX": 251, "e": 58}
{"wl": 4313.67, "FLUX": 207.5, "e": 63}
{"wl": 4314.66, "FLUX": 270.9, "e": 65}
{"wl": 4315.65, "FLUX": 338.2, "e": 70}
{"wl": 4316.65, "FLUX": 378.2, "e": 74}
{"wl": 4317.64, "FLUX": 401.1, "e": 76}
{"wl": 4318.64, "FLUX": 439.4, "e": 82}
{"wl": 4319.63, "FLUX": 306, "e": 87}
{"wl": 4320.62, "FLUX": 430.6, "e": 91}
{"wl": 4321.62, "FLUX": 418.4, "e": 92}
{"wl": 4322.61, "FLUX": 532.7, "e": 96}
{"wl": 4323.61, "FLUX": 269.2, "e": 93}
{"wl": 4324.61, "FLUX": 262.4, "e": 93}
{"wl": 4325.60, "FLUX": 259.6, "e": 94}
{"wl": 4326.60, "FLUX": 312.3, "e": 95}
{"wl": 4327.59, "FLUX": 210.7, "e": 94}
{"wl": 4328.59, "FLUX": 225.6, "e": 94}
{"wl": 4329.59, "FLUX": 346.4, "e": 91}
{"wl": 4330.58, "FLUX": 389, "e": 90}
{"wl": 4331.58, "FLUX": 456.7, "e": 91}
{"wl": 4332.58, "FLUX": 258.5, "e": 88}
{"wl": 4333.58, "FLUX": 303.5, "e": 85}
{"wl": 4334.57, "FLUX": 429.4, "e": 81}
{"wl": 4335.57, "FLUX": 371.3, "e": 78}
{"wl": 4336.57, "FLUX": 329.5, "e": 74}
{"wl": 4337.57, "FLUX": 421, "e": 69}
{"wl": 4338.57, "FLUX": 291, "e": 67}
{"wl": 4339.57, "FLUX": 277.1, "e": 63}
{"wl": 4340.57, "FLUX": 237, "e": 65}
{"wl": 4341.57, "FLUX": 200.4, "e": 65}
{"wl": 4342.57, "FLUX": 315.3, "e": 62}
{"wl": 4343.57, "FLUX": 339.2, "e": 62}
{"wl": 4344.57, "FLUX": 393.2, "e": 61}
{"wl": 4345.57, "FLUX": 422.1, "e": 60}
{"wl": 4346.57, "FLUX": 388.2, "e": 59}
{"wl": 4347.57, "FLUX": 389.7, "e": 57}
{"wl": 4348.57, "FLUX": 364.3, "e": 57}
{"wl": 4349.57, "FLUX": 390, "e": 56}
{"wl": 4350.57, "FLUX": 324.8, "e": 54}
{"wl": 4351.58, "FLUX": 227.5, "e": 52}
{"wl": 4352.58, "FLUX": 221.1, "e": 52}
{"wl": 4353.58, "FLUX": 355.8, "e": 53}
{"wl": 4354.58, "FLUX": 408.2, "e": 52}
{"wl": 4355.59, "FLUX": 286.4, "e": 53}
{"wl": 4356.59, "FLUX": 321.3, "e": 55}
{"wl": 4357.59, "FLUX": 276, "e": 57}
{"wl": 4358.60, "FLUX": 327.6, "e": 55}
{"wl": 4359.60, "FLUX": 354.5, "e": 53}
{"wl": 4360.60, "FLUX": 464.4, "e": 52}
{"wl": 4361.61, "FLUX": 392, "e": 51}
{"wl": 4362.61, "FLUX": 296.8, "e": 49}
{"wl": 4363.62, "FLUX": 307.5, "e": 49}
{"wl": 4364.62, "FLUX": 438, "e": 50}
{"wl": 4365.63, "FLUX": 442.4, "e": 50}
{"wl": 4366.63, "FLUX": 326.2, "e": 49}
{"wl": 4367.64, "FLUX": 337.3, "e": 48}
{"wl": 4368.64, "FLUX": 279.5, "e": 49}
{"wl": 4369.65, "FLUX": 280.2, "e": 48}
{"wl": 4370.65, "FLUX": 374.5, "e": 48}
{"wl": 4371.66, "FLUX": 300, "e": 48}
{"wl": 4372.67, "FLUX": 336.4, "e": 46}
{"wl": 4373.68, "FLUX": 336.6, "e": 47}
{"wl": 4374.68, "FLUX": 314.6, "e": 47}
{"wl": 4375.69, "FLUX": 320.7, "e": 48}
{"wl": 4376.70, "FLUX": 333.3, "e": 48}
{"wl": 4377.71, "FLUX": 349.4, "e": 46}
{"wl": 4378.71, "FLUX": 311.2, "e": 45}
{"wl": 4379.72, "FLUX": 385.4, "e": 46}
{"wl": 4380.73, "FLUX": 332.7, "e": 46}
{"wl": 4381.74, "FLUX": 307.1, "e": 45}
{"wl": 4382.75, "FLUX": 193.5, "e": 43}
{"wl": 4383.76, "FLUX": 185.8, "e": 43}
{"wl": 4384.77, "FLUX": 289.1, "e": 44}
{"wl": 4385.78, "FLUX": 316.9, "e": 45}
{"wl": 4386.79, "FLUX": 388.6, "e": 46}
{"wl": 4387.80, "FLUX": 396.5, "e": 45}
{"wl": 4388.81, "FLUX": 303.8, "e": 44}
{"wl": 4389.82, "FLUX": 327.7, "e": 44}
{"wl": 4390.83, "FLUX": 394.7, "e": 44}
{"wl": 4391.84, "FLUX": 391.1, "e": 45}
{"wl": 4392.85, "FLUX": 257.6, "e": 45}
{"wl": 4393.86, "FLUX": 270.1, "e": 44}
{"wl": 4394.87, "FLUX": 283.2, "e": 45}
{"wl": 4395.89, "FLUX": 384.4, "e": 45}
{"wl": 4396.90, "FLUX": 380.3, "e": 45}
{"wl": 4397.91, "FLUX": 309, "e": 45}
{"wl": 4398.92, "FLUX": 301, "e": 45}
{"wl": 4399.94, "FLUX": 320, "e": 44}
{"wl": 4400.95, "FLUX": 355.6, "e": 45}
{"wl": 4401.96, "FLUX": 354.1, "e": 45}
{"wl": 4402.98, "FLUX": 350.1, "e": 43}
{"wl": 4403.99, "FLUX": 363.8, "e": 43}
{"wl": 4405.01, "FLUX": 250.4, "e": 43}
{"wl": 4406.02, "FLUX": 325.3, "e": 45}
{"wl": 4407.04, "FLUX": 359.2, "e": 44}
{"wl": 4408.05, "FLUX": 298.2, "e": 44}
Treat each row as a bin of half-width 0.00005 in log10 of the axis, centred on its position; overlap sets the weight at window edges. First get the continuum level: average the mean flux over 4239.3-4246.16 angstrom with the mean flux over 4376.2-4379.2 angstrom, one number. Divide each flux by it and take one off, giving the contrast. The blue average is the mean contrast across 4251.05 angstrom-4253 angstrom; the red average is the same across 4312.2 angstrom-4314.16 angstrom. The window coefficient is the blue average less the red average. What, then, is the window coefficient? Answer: 0.25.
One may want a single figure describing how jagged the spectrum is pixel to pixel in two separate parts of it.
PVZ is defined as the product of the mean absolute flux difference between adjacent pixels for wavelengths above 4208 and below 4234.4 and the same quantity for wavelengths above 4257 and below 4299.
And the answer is 2516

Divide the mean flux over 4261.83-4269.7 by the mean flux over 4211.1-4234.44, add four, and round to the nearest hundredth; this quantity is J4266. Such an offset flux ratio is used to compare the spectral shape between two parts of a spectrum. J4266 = 5.21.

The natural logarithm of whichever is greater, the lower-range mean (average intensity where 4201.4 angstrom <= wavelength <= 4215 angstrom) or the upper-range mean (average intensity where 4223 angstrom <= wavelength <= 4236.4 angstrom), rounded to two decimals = 5.78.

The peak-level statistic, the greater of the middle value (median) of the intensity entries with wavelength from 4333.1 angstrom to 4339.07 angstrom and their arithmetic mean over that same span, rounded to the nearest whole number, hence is 358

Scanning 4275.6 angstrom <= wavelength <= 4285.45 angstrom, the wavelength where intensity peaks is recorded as 4284.96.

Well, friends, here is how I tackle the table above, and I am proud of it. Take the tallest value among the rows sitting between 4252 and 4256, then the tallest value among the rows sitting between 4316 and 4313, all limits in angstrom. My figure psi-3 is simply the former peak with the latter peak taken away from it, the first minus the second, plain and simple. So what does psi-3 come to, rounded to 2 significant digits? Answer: -14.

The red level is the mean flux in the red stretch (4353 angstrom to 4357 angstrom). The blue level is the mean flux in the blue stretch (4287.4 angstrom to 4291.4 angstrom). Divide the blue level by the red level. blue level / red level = 0.79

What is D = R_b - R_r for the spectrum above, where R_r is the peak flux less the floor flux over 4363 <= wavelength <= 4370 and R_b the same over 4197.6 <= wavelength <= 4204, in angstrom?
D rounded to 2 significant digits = -65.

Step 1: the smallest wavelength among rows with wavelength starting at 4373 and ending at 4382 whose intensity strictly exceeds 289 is 4373.68 angstrom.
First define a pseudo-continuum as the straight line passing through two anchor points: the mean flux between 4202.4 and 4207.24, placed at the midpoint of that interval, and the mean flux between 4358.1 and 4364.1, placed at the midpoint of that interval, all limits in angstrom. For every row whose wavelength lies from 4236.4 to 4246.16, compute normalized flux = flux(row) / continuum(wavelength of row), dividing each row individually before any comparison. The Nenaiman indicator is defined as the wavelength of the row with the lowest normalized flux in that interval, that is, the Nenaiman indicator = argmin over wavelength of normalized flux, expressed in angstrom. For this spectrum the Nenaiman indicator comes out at 4239.81 angstrom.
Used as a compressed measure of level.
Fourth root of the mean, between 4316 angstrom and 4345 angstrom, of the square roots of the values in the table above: 2.07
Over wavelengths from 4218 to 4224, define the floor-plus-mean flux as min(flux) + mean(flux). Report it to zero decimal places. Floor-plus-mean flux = 567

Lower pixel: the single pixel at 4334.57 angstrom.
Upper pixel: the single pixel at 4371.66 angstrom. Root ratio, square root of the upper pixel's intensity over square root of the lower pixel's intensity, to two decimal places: 0.84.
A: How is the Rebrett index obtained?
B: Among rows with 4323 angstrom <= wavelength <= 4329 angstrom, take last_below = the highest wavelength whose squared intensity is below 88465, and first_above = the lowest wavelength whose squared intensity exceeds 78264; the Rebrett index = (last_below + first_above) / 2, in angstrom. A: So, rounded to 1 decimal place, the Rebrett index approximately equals 4327.6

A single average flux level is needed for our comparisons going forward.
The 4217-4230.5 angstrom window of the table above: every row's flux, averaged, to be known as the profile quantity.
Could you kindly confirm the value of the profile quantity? 278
